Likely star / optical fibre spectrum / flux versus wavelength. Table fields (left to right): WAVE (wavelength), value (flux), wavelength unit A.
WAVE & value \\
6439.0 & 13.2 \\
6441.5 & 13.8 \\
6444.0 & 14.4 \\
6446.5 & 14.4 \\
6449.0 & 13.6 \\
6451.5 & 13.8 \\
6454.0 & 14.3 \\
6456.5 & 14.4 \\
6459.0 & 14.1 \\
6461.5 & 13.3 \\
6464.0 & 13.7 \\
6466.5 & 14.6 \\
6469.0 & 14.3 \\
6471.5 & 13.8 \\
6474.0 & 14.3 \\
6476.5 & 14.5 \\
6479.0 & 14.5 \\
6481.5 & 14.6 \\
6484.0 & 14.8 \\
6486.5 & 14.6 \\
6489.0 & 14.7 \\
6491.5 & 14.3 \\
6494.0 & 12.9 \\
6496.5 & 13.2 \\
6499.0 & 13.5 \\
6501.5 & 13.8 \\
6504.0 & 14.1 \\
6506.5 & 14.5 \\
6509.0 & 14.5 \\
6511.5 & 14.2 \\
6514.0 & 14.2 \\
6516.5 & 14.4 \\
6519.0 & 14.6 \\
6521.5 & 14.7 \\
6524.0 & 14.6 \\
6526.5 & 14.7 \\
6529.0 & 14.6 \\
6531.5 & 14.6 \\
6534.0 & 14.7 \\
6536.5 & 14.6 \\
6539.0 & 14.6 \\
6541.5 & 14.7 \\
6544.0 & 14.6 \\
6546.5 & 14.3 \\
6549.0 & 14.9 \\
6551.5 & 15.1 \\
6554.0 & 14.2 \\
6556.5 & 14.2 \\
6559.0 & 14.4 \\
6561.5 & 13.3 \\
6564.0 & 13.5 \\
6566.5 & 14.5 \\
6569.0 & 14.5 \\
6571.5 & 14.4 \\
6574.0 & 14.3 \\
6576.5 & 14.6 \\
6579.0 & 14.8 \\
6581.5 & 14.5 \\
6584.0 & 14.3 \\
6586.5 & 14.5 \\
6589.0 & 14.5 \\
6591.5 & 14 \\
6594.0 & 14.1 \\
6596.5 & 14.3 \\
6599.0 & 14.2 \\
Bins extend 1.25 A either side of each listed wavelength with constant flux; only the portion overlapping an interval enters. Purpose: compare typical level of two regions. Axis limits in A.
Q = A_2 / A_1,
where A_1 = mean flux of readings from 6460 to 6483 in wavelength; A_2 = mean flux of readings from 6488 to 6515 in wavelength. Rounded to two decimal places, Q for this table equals 0.99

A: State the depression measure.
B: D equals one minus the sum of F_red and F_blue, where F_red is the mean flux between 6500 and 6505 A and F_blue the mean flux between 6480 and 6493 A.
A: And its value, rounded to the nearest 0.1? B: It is -27.5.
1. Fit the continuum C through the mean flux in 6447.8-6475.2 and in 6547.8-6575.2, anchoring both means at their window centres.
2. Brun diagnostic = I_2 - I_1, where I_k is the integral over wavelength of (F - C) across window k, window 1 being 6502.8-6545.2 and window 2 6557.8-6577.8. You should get -17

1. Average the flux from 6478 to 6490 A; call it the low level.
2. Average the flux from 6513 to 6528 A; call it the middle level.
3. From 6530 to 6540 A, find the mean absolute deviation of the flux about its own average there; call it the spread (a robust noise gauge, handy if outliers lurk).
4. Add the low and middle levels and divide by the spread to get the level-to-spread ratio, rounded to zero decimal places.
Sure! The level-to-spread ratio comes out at 778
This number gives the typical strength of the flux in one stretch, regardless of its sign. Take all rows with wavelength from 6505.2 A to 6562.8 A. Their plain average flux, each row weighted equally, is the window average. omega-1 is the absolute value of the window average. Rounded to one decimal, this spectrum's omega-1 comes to 14.5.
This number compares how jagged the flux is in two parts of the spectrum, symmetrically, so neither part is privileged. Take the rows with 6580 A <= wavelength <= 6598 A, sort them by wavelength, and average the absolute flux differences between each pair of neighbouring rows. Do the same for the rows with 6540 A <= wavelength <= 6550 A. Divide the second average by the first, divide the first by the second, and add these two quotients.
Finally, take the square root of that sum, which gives 1.51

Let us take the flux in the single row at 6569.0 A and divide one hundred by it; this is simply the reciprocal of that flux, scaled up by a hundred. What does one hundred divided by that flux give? 6.90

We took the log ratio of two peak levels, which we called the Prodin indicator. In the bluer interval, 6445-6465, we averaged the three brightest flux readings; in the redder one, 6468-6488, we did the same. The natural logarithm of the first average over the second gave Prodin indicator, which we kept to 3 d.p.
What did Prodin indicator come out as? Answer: -0.021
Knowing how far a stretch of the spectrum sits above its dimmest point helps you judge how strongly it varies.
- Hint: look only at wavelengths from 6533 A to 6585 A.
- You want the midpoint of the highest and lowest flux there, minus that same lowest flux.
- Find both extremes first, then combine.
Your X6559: 0.90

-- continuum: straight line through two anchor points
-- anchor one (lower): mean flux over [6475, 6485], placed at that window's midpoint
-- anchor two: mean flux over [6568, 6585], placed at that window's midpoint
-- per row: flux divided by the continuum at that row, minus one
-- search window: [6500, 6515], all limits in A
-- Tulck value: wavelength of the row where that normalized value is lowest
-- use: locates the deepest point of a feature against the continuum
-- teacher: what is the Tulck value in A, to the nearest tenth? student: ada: 6501.5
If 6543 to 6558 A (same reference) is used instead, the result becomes 6554.0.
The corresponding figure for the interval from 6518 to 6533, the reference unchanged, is 6519.0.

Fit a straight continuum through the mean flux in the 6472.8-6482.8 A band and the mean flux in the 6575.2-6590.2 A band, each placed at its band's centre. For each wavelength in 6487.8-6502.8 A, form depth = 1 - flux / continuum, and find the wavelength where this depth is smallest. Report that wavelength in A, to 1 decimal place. 6489.0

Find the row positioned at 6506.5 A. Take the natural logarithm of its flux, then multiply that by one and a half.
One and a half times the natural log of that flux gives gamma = 4.01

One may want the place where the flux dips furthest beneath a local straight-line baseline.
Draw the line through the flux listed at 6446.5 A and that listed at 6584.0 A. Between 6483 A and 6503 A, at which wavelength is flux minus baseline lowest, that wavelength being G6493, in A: 6494.0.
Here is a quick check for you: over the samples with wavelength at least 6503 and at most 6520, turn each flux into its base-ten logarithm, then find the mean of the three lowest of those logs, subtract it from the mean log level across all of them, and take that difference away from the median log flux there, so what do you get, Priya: 1.15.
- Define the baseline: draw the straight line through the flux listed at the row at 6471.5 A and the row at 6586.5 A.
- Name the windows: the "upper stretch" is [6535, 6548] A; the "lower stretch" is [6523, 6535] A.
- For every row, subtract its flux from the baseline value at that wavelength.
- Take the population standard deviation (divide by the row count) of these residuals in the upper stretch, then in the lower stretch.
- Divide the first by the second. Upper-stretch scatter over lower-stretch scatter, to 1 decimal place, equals 3.2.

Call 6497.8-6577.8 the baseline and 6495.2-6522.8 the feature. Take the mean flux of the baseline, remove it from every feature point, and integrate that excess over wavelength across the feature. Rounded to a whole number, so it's -6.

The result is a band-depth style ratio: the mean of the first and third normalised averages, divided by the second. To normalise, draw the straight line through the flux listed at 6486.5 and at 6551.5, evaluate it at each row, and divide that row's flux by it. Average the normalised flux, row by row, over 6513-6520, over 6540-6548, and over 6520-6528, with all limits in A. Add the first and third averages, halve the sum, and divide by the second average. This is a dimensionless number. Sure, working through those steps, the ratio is 1.01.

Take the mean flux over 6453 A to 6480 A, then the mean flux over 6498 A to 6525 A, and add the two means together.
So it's 28.4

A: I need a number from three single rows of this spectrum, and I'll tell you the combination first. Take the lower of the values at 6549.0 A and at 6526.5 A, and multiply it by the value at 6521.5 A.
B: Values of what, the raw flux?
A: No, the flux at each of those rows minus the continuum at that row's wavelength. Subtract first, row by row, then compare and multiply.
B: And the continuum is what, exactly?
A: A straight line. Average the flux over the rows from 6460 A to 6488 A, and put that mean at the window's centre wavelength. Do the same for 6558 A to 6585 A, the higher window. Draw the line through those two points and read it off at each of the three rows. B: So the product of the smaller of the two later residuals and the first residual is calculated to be 0.18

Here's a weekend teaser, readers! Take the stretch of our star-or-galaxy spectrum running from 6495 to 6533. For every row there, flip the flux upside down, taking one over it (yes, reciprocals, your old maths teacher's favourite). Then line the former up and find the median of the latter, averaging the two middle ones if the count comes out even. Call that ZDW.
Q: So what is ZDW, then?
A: 0.0690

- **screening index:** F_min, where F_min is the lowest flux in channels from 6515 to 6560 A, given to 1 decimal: 14.2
